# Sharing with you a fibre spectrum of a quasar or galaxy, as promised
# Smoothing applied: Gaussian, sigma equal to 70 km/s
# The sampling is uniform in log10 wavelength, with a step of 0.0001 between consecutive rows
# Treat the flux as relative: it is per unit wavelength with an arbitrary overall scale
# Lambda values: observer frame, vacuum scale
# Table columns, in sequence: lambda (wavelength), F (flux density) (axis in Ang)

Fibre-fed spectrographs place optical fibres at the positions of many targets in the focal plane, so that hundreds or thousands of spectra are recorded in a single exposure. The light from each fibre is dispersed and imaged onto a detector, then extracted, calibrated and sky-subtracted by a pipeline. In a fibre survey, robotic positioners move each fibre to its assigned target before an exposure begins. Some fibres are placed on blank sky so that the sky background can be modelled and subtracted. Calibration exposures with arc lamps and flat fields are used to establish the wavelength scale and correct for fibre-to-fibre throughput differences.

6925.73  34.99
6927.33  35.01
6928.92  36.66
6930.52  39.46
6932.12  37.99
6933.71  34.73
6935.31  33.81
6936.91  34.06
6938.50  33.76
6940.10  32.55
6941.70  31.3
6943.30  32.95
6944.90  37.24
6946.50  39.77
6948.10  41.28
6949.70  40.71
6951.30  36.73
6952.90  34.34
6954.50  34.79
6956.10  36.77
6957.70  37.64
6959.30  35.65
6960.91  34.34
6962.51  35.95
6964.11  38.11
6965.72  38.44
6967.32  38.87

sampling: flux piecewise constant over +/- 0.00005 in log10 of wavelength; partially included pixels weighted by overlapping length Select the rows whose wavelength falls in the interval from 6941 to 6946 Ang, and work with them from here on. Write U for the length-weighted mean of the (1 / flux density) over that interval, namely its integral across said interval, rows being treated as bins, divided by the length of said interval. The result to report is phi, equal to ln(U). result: -3.53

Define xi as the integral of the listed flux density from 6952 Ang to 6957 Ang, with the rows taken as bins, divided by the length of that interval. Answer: 35.4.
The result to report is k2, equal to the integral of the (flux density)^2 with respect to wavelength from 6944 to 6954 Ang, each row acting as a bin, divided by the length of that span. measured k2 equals 1464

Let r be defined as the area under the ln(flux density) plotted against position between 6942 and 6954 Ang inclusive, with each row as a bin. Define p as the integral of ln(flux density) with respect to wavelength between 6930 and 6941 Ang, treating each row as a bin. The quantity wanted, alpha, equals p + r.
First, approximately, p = 39.1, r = 43.4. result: 82.5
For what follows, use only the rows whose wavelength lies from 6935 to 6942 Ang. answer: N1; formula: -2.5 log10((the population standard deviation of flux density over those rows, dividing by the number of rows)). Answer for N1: 0.0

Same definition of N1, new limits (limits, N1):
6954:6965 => -0.3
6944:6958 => -0.9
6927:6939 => -0.7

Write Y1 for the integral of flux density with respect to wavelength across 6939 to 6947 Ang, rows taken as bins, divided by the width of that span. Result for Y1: 35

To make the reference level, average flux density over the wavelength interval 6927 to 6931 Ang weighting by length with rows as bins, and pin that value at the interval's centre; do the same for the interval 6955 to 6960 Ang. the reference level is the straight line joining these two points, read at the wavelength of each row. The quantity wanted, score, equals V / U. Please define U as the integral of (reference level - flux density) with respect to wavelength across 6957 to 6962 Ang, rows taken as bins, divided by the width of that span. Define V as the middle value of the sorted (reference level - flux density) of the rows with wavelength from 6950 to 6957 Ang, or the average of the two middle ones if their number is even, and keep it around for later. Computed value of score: 1.3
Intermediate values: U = 0.8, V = 1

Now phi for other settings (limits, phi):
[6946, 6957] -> -3.62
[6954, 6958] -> -3.59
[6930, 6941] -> -3.55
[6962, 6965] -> -3.62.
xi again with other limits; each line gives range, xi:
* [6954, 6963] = 35.9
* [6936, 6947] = 34.4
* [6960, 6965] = 36.1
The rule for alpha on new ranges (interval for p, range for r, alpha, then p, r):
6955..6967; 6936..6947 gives 82.1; 43.2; 38.9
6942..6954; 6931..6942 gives 82.2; 43.4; 38.9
